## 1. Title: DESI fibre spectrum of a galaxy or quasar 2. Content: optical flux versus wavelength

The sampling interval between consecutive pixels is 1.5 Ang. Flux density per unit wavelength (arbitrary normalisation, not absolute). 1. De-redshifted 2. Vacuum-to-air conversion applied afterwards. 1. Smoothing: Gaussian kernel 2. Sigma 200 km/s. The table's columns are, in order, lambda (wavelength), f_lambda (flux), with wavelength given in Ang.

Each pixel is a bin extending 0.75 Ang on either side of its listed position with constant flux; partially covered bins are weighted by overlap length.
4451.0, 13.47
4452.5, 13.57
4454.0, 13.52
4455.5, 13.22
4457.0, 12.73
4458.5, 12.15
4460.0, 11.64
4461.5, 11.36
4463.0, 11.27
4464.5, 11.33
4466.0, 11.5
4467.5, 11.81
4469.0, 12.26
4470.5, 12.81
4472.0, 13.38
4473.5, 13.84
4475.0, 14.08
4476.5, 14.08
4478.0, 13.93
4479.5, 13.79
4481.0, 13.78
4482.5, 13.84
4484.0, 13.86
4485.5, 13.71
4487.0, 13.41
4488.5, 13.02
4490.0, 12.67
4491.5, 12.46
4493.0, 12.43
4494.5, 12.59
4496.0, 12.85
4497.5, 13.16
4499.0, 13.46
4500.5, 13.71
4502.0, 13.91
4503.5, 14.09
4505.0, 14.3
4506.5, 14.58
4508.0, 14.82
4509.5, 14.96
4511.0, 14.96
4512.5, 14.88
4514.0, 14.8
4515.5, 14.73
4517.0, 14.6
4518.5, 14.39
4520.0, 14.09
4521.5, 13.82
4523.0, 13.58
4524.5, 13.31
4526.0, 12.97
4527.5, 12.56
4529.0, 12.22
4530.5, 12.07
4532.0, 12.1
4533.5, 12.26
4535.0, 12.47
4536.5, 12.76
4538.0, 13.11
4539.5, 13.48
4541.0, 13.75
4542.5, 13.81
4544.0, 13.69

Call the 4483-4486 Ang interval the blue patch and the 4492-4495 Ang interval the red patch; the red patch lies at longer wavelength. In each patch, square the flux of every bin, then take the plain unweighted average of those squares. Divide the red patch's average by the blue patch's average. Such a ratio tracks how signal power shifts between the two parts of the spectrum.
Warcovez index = 0.82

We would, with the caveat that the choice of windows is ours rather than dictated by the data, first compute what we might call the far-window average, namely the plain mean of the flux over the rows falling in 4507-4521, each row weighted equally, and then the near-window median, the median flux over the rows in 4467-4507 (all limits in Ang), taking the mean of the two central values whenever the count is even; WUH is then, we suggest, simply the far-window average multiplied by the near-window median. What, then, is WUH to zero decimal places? 201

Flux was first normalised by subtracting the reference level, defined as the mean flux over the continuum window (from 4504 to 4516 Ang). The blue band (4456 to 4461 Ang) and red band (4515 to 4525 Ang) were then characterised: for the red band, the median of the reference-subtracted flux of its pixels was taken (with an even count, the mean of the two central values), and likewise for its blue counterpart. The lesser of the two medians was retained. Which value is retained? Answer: -2.6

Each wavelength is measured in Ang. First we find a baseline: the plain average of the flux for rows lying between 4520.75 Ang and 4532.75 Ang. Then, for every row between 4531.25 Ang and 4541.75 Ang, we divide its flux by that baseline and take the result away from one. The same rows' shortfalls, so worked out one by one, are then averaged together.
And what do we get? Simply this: 0.00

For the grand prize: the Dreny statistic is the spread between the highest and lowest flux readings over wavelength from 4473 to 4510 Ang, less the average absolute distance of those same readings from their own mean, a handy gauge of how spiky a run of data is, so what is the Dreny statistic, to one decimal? 2.0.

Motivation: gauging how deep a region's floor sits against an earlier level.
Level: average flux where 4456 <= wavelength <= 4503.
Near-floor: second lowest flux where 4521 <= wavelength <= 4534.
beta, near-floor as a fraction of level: 0.94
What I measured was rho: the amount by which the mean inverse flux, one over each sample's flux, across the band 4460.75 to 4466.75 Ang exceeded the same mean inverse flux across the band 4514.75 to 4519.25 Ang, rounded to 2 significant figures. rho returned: 0.019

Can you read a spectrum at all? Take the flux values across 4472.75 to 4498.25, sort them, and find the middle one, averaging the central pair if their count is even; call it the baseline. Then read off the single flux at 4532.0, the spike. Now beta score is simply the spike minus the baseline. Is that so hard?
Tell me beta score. -1.6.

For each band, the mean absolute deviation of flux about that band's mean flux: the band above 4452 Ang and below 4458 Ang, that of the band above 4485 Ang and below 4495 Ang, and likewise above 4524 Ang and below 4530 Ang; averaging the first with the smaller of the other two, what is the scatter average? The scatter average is 0.33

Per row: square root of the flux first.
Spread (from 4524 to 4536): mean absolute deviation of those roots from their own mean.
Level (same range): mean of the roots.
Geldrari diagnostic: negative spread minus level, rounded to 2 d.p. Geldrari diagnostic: -3.58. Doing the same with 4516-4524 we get -3.80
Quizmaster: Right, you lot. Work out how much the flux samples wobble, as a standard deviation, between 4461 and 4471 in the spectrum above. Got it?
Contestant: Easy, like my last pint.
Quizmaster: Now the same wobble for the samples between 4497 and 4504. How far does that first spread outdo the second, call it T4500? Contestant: 0.21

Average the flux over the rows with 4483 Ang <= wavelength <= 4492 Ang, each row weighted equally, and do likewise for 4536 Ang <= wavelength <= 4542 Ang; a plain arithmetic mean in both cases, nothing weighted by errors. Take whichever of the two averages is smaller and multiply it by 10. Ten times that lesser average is 132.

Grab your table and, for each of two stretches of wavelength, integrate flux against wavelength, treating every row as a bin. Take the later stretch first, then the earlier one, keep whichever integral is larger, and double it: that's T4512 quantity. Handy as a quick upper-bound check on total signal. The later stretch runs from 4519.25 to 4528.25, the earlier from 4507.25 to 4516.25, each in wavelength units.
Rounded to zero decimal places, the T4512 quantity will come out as 267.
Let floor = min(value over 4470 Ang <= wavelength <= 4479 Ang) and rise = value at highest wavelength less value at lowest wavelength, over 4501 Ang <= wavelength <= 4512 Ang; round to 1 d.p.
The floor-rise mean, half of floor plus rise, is 6.9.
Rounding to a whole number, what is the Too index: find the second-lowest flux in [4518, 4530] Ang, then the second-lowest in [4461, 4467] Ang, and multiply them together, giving 142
